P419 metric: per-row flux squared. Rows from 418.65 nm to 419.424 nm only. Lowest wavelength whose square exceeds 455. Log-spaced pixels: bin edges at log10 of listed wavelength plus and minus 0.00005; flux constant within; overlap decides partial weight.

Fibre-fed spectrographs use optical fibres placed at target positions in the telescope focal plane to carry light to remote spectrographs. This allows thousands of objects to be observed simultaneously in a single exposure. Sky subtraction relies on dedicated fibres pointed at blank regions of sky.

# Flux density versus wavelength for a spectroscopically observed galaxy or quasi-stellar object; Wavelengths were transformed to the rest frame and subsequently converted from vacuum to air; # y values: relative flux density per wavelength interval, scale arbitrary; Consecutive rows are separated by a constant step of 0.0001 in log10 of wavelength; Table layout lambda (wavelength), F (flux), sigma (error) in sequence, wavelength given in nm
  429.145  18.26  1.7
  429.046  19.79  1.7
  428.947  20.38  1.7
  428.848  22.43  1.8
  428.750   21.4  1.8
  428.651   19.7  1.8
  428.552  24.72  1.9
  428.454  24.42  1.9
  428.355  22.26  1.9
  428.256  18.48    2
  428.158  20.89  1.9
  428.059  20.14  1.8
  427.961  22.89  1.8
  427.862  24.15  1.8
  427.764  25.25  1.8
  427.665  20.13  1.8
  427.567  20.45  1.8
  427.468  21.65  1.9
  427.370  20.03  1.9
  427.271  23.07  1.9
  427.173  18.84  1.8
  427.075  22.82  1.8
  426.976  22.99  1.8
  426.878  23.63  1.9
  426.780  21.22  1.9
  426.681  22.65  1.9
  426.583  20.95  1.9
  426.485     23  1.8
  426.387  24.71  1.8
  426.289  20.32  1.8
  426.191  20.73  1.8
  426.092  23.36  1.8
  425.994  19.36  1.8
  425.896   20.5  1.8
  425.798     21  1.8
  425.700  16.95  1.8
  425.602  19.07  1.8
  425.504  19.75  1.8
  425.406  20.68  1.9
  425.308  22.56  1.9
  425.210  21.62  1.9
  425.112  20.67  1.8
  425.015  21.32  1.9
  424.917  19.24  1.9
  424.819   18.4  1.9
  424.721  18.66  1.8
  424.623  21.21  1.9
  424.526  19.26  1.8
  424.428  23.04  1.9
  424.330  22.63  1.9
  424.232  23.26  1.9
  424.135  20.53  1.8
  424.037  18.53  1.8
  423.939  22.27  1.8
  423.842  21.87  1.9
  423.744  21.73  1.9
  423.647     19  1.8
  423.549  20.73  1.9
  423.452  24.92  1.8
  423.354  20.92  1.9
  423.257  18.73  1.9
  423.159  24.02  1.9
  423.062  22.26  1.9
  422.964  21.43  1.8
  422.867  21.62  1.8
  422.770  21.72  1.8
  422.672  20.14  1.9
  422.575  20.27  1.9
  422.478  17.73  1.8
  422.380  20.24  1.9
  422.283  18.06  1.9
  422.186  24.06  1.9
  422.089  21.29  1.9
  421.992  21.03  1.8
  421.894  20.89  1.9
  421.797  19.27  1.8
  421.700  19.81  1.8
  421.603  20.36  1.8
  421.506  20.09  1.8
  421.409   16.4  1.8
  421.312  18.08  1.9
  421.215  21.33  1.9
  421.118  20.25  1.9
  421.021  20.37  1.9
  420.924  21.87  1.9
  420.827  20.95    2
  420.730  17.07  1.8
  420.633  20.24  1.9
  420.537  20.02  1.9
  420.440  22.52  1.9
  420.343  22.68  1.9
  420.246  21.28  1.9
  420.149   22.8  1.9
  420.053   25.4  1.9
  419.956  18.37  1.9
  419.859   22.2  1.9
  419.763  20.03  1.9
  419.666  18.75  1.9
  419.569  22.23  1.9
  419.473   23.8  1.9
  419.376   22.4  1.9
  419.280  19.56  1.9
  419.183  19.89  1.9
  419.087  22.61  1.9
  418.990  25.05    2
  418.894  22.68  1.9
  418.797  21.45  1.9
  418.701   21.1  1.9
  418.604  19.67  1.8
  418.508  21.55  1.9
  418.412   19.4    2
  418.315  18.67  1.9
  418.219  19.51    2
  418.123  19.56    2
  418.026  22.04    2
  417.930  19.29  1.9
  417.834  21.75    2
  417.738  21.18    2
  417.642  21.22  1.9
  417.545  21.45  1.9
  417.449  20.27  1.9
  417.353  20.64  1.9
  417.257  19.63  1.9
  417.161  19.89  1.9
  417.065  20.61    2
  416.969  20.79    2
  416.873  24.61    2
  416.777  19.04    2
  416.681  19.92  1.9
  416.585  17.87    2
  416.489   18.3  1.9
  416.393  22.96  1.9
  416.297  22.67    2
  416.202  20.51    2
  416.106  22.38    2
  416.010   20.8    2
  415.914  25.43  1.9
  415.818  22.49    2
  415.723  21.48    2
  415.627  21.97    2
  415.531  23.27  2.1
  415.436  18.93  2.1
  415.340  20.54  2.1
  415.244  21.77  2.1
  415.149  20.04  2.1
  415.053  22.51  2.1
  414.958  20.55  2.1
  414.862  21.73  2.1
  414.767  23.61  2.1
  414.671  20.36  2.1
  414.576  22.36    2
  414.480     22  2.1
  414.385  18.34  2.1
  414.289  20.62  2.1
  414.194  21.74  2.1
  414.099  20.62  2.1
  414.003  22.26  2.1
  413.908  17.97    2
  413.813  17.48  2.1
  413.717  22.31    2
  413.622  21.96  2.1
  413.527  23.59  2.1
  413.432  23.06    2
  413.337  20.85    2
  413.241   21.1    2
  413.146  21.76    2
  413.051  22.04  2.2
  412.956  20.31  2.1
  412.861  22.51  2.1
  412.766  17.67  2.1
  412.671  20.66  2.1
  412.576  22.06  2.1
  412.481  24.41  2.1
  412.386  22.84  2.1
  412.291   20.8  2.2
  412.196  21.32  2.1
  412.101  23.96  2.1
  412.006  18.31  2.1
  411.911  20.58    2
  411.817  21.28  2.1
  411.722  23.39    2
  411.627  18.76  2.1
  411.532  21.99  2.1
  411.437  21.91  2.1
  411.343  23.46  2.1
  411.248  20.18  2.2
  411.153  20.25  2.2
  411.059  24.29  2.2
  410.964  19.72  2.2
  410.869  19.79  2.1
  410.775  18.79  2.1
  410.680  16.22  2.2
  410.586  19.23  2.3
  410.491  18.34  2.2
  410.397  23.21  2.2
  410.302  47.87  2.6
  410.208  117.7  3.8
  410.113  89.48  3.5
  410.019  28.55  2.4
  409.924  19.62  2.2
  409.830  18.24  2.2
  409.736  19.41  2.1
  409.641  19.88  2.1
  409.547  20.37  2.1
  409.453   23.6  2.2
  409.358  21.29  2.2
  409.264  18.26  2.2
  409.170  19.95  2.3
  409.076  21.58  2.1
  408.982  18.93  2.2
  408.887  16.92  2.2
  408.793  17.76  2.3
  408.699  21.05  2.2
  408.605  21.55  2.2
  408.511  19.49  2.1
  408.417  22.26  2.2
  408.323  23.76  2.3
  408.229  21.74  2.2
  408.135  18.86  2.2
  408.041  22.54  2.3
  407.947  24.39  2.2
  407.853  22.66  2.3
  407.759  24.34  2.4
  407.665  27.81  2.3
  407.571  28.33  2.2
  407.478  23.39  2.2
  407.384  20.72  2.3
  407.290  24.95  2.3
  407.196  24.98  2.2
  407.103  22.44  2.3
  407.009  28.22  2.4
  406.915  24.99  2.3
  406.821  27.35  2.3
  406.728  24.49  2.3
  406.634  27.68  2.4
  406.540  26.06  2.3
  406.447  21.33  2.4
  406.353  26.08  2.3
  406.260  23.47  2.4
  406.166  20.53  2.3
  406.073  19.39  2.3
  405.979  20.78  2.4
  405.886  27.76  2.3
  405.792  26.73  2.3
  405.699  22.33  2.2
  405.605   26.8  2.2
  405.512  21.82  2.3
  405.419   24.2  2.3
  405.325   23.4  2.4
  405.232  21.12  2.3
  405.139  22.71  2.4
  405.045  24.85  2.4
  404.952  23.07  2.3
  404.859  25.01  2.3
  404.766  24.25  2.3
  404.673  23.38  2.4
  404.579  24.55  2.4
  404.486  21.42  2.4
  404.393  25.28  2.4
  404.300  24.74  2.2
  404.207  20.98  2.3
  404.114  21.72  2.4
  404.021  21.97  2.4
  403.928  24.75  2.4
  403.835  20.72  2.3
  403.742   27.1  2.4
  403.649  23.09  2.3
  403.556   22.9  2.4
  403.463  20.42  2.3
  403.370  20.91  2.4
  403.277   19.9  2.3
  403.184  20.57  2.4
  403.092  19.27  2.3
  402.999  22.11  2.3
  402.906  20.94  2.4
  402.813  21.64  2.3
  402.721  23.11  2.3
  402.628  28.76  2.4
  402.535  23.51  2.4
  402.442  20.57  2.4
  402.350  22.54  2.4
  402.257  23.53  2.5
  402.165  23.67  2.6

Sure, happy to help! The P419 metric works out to 418.797 nm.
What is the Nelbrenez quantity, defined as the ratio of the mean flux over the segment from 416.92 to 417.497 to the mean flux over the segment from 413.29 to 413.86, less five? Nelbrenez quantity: -4.06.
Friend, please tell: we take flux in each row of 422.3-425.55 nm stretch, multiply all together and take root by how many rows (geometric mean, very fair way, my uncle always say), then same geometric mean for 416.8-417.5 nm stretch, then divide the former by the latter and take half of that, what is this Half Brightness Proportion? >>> 0.500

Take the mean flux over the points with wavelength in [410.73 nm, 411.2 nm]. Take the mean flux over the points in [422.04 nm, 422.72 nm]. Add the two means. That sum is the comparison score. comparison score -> 41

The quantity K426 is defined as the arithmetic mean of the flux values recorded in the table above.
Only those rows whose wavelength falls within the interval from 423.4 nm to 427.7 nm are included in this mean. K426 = 21.1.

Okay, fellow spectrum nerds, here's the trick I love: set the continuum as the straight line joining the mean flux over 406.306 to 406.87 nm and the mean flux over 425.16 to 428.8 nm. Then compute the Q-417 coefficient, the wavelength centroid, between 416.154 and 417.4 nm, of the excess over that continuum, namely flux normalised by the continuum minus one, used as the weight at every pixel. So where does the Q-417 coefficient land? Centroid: 416.79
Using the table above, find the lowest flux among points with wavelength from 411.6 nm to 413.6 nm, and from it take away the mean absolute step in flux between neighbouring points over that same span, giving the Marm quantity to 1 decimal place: 15.6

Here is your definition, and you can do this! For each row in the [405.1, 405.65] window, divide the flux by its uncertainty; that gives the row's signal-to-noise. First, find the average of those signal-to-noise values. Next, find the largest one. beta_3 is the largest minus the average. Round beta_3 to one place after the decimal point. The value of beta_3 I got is 2.1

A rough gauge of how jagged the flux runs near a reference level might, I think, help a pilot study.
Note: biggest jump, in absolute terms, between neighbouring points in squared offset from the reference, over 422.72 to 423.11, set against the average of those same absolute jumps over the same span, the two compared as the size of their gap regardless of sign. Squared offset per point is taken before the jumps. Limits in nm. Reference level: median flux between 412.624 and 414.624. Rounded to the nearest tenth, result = 0.1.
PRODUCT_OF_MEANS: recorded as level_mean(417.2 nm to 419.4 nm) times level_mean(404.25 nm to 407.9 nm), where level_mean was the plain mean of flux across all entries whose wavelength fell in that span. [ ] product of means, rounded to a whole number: 505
